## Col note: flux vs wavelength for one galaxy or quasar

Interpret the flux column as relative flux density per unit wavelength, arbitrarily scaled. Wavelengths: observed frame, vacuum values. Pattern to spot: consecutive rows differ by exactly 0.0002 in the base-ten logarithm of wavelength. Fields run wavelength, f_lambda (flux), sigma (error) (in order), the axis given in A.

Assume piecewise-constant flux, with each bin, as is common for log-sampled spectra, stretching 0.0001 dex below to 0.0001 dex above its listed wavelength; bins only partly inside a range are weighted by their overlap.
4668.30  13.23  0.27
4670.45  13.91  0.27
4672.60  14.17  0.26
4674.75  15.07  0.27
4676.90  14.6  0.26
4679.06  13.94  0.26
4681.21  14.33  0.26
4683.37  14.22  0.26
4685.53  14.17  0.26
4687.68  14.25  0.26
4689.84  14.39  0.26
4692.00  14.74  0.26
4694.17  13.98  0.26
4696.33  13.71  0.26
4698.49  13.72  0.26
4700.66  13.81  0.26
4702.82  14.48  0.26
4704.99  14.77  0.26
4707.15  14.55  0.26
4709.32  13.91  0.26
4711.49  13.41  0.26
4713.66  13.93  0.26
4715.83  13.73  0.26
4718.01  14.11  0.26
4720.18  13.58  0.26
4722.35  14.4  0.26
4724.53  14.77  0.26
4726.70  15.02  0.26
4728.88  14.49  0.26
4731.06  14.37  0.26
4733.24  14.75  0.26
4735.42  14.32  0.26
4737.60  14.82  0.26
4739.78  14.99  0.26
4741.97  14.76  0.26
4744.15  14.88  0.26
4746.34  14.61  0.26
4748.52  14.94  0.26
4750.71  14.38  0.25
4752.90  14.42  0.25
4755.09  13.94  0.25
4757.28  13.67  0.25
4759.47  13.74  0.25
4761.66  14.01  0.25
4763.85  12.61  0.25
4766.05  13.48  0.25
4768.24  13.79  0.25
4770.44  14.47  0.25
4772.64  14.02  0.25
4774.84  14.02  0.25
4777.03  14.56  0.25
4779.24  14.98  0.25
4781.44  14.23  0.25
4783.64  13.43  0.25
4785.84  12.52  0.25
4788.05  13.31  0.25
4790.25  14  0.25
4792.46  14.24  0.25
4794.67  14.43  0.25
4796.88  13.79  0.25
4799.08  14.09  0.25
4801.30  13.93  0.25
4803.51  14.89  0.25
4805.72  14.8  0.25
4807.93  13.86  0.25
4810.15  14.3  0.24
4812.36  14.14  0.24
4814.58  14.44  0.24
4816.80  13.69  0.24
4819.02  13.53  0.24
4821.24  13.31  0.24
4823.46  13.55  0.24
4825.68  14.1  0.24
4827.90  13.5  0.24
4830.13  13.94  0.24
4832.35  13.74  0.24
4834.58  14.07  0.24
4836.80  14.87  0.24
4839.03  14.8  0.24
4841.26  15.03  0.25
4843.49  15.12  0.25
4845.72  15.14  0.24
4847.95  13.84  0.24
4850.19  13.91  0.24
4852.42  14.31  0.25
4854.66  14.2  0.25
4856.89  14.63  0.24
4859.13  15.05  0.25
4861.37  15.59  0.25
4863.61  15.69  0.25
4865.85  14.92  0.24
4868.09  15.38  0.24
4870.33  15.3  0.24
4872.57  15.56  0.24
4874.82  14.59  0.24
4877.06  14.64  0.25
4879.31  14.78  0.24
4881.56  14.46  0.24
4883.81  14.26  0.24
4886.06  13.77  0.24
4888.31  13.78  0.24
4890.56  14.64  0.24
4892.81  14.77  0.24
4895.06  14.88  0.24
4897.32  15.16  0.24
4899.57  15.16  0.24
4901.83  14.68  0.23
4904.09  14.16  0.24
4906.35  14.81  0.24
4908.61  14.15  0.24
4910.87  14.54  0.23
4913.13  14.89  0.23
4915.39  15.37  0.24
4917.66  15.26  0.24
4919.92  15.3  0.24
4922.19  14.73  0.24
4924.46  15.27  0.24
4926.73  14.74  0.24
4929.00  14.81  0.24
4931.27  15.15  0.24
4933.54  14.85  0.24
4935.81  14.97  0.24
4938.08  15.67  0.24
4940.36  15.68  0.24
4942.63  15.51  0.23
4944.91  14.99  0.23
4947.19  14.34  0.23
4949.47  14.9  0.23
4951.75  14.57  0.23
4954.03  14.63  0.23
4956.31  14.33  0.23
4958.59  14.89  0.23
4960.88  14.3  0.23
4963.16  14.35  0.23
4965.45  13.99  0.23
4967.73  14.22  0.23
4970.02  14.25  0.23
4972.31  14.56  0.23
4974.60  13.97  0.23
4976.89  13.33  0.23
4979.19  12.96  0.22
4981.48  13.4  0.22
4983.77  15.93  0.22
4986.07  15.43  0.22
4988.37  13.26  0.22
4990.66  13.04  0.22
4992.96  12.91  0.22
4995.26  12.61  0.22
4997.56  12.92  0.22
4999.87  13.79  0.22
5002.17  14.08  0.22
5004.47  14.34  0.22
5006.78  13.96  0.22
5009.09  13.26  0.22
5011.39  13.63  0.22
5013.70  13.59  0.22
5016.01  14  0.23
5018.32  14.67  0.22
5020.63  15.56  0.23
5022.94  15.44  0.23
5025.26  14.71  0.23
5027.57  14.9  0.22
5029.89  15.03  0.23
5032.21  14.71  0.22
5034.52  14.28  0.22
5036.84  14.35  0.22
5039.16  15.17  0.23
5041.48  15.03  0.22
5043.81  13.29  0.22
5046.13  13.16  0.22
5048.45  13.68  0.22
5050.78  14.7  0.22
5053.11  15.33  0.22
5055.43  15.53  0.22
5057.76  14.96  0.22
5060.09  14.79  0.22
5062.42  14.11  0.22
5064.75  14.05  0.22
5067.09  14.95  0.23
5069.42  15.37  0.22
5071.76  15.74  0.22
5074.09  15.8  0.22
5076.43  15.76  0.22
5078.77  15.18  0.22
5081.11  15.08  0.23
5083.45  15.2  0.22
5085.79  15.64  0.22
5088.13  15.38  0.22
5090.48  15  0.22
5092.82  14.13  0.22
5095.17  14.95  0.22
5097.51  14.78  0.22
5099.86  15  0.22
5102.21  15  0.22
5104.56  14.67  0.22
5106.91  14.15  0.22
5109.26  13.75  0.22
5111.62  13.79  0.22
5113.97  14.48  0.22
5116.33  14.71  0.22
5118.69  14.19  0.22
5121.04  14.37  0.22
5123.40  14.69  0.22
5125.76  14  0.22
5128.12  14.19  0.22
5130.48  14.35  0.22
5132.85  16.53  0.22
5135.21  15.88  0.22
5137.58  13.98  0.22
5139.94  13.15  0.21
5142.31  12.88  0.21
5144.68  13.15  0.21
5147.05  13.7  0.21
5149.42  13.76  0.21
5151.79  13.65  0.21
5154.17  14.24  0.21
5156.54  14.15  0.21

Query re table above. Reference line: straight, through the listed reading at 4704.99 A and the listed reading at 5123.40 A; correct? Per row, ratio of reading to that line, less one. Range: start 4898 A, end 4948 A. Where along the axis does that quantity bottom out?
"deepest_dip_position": 4908.61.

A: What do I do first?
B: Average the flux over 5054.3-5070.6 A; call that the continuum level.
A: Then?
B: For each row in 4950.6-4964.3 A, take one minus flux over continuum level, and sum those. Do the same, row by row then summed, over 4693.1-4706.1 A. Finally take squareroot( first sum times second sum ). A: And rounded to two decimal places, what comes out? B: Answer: 0.19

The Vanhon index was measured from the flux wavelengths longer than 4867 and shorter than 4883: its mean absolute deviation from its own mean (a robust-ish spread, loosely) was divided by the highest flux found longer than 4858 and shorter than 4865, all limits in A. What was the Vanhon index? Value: 0.025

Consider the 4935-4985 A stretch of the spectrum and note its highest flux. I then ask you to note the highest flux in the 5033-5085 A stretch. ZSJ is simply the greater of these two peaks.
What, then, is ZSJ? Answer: 15.9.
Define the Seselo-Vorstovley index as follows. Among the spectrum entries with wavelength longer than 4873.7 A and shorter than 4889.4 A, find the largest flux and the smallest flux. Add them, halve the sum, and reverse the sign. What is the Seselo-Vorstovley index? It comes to -14.3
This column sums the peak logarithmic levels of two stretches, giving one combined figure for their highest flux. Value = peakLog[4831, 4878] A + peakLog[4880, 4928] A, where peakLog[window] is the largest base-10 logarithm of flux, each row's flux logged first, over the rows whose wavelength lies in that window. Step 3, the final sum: 2.38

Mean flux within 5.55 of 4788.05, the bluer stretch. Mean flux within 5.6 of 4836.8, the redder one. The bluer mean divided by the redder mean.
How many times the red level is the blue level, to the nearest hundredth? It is 0.93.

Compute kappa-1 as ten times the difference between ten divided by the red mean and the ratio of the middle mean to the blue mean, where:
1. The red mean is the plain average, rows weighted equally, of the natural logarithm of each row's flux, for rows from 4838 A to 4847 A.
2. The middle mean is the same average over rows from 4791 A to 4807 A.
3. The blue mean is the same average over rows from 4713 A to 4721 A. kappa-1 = 26.8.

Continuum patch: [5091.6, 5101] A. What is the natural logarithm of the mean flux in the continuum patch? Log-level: 2.69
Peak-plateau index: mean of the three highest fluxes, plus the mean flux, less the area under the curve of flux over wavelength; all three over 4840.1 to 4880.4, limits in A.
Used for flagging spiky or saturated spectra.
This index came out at -569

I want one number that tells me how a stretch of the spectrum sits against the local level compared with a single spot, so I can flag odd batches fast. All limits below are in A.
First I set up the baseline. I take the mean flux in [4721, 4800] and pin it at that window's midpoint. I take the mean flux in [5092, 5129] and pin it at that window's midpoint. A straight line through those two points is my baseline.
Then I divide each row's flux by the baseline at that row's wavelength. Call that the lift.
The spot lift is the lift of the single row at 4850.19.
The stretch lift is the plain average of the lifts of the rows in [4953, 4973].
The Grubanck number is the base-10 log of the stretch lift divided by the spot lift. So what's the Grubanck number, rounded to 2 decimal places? 0.01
